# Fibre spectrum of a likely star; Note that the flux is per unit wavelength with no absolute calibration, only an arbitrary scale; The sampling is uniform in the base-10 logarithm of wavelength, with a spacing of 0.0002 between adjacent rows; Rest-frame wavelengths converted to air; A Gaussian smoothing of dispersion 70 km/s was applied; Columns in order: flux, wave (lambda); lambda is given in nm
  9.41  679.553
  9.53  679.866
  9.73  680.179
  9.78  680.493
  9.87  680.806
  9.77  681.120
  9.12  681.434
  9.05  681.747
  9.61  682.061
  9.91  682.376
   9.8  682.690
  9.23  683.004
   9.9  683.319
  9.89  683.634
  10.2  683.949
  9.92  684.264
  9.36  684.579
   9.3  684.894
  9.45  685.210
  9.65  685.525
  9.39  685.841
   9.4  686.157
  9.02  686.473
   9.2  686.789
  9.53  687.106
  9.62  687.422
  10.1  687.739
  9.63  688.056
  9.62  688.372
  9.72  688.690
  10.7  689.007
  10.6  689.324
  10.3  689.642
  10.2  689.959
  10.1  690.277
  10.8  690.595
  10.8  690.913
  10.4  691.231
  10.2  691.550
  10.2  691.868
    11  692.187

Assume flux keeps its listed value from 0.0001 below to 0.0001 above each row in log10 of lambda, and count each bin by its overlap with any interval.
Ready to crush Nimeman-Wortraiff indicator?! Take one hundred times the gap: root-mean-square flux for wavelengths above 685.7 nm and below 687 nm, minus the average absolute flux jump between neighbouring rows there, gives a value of 906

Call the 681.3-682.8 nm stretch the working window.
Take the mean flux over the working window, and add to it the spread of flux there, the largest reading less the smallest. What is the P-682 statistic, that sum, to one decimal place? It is 10.4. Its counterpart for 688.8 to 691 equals 11.2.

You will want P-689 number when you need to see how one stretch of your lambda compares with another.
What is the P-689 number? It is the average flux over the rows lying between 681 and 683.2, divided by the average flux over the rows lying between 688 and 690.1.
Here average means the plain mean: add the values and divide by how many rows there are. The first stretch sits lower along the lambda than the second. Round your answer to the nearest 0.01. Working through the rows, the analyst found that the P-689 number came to 0.94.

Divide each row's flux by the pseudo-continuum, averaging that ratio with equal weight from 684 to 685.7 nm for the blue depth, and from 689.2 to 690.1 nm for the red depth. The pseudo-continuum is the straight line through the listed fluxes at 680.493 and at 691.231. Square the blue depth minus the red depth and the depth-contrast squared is 0.003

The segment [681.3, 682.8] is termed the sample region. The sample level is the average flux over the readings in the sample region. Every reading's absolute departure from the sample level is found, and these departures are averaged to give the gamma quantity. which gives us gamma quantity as 0.33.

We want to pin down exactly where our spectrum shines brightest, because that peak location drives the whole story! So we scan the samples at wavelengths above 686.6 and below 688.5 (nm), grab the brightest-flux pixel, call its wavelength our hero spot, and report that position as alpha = 687.739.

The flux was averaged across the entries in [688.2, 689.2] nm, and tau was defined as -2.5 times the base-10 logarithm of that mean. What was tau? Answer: -2.50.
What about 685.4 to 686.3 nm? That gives -2.44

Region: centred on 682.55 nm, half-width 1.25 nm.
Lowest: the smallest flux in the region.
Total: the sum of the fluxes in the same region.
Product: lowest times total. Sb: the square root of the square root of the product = 5.13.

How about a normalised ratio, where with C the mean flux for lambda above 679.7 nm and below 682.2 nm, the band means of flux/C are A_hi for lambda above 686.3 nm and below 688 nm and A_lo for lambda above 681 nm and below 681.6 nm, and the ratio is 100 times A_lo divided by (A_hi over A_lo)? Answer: 98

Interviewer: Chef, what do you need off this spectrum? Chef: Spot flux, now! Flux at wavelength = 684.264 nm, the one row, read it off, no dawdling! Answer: 9.92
